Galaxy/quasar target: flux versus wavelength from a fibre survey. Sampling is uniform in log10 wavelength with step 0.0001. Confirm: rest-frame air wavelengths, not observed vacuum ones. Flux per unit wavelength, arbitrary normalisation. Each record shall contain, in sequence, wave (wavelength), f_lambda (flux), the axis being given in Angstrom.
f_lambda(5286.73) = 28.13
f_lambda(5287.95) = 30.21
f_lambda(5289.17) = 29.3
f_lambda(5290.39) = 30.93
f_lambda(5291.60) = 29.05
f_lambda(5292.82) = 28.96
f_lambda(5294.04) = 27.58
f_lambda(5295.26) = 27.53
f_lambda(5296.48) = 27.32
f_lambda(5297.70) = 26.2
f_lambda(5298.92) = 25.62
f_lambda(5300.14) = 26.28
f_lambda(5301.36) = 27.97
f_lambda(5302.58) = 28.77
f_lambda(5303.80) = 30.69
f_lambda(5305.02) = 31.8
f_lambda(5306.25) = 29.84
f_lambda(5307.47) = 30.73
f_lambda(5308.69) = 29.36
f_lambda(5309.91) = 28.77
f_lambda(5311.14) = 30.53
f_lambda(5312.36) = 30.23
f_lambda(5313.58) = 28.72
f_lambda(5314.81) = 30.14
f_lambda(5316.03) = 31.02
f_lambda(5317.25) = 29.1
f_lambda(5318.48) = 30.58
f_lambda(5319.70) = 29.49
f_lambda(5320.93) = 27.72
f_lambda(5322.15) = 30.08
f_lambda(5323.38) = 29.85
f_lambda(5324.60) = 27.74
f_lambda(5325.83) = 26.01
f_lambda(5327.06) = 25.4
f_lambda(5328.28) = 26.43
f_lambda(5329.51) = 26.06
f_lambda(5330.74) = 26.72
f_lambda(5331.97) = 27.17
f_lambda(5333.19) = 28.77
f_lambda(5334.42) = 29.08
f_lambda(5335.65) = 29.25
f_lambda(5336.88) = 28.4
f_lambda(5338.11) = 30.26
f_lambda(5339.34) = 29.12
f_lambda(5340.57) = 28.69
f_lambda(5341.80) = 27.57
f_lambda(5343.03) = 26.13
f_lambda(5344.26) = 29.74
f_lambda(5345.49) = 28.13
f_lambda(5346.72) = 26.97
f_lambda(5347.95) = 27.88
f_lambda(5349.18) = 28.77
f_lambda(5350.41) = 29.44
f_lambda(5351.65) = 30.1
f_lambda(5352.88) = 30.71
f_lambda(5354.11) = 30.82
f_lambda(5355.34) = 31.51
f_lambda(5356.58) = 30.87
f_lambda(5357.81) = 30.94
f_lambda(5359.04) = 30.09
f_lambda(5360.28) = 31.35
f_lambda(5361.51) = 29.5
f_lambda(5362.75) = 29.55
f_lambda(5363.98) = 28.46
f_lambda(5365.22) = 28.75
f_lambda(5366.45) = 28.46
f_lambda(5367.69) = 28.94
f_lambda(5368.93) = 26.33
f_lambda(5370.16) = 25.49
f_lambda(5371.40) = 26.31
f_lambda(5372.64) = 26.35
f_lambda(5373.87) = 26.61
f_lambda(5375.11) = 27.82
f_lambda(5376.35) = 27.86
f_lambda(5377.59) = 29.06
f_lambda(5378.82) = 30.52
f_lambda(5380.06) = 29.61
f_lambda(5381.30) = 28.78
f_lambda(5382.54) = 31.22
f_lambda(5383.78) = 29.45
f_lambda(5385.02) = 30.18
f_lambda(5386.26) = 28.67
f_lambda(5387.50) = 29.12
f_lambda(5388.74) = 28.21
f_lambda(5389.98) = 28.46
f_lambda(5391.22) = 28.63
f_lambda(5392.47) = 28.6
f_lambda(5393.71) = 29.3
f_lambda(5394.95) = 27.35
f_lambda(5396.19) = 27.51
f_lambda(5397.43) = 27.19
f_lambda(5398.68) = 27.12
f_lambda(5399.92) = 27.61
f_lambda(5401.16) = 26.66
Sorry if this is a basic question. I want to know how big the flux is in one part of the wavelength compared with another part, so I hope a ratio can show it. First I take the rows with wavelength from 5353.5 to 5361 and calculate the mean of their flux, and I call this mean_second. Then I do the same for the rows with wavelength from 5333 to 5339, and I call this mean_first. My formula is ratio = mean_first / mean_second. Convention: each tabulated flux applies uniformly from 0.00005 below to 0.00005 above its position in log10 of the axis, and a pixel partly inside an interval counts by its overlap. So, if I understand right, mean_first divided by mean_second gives 0.94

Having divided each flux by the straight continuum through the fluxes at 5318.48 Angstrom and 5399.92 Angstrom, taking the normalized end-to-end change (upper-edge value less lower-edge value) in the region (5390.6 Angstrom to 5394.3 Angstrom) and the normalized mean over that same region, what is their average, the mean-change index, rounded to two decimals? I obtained 0.53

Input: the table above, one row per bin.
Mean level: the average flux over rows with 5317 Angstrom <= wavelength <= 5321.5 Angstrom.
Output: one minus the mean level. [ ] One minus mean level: -28.2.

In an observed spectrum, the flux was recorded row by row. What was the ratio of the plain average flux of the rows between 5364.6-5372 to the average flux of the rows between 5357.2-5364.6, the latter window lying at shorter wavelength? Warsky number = 0.91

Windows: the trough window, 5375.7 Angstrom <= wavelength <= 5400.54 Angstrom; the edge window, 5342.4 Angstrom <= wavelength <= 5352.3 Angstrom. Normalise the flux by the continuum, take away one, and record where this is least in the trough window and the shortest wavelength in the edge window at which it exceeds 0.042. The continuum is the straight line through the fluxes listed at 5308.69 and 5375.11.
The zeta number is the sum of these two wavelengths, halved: 5371.5 Angstrom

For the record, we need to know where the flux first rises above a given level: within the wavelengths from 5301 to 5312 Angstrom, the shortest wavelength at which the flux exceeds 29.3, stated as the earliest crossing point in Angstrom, 5303.80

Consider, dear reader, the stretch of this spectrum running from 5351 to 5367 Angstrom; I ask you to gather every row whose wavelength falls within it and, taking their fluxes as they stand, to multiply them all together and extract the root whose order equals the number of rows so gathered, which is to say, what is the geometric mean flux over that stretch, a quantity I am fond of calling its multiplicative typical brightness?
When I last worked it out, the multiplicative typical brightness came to 30.1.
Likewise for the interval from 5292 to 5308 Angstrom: 28.3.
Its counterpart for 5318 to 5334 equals 27.8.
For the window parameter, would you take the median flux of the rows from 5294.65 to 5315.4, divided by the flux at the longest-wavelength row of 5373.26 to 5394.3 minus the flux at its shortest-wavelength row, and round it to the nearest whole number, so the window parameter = 11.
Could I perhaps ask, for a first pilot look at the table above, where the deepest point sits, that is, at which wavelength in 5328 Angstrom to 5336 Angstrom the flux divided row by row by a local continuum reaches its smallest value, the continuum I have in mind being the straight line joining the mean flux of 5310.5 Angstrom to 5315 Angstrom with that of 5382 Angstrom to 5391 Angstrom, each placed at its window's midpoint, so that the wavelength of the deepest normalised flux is 5329.51 Angstrom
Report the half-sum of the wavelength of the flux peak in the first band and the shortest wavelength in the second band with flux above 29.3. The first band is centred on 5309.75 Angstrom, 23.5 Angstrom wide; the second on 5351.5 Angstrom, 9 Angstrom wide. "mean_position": 5327.7 Angstrom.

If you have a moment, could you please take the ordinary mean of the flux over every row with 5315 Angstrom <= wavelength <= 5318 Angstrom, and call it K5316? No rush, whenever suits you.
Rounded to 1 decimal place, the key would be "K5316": 30.1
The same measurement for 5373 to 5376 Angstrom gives 27.2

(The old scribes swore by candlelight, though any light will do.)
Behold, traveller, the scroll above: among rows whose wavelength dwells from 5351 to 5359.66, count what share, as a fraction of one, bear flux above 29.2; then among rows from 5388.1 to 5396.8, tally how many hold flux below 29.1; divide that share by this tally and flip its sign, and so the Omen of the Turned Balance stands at -0.17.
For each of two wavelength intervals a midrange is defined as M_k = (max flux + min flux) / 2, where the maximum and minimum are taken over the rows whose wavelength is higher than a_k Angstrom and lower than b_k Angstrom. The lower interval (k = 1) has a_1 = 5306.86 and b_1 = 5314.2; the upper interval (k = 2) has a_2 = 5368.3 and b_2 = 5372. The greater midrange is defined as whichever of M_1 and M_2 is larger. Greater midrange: 29.7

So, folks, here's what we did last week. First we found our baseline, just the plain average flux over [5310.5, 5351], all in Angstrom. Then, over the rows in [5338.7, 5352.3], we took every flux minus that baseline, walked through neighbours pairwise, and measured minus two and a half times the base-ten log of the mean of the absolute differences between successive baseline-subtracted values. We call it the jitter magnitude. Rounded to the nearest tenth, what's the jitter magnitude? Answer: -0.2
